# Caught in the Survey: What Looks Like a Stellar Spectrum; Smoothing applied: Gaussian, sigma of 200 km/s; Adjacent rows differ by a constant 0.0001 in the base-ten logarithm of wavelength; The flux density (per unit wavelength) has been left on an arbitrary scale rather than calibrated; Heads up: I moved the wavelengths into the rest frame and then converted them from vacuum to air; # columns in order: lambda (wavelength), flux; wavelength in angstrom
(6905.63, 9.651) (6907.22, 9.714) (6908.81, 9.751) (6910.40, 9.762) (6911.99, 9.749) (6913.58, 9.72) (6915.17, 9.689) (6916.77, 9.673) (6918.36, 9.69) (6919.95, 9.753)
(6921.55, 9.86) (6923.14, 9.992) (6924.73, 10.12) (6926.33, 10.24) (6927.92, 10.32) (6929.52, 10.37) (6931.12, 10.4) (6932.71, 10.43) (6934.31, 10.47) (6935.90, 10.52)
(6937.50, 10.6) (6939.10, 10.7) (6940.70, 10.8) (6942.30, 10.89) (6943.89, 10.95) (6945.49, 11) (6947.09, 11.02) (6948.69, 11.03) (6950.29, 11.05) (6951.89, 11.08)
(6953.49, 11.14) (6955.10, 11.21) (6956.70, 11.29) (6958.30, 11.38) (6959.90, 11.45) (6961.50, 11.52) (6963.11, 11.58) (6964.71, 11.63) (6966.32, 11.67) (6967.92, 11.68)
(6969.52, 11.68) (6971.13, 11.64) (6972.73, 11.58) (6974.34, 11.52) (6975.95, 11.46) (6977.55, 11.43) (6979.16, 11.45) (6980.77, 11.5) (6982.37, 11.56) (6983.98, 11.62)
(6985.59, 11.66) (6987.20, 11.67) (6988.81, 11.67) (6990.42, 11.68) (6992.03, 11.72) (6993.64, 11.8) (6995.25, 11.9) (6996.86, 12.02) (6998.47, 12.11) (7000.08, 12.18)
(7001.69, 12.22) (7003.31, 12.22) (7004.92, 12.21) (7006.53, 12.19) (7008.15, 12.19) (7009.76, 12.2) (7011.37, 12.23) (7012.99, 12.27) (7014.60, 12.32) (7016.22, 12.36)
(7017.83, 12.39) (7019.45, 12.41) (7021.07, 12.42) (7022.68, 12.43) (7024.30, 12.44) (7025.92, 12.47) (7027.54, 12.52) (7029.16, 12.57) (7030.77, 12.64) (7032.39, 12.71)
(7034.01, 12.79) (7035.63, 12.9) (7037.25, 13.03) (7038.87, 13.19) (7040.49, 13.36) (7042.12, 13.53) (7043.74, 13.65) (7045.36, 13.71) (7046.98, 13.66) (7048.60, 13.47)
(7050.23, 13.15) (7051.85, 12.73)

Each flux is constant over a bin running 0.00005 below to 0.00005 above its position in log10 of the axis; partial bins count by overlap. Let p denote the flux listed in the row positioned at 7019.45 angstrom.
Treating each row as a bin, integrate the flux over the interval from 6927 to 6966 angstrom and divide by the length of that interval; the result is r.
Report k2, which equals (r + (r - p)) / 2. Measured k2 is 4.75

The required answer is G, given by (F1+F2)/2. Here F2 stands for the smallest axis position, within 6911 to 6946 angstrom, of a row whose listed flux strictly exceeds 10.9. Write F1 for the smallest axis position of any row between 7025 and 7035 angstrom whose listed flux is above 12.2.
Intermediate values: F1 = 7025.92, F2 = 6943.89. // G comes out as 6984.9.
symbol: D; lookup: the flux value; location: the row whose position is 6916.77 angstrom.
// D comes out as 9.673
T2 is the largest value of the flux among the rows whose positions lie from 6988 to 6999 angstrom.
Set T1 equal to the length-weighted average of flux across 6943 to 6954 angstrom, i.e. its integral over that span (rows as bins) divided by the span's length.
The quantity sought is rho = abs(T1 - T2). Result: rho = 1.1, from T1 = 11.0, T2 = 12.11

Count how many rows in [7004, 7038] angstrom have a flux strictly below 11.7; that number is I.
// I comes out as 0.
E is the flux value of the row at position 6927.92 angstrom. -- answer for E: 10.32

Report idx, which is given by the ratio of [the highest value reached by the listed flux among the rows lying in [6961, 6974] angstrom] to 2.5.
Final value 4.67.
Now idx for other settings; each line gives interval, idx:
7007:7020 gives 4.96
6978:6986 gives 4.66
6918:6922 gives 3.94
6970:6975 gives 4.66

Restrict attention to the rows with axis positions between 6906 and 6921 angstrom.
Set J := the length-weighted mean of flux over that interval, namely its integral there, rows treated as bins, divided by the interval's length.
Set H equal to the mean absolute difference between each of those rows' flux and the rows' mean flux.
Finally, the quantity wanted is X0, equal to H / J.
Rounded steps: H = 0.03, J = 9.7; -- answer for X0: 0.003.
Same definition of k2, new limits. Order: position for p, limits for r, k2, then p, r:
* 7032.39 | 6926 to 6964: 4.55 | 12.71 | 10.9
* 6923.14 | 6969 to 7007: 6.78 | 9.992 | 11.8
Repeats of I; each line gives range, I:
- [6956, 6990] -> 21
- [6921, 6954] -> 21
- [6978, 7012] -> 8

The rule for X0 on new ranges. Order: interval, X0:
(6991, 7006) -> 0.013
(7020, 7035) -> 0.009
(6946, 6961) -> 0.012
